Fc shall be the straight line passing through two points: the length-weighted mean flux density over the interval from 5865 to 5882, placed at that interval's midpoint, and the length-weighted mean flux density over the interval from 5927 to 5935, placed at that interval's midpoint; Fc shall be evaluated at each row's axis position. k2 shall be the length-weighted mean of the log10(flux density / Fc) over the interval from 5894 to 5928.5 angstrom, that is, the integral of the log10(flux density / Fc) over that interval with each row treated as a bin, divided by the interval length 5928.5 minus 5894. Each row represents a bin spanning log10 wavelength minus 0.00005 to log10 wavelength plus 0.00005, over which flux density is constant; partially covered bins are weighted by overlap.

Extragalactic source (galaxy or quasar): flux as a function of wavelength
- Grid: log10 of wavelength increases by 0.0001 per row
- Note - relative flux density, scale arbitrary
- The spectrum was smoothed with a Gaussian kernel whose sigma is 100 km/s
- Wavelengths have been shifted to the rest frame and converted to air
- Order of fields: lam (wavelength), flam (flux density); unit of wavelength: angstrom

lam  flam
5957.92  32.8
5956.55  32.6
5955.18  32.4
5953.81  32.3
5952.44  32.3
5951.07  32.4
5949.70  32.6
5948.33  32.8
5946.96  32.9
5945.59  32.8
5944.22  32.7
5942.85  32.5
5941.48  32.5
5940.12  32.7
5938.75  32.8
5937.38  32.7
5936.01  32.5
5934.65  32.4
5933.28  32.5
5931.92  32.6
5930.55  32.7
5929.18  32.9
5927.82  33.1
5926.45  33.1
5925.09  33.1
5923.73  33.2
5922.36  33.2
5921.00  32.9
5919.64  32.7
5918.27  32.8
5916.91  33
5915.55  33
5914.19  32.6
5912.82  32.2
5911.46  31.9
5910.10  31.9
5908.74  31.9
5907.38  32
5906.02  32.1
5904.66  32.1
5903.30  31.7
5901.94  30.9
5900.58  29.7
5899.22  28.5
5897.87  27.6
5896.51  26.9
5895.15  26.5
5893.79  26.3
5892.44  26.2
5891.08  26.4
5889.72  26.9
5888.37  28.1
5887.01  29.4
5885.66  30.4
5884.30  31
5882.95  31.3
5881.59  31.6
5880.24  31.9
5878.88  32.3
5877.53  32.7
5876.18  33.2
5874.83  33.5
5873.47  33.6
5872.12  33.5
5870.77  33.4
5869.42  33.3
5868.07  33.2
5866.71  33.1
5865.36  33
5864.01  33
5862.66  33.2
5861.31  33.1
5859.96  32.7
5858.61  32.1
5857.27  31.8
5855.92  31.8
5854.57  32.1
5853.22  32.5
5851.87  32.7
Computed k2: -0.02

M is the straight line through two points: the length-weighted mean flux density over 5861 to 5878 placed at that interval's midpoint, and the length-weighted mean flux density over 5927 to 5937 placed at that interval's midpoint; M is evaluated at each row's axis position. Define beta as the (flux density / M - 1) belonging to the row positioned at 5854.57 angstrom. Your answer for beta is -0.038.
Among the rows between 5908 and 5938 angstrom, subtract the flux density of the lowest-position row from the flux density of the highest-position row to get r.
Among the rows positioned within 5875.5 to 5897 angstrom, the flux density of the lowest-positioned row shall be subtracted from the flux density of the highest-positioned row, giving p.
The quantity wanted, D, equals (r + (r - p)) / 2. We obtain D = 4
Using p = -6.3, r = 0.8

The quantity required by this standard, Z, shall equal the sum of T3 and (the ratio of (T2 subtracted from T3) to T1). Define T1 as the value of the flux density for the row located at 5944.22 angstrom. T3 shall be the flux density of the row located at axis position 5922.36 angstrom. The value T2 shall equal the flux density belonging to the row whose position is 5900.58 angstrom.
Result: 33.3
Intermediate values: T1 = 32.7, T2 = 29.7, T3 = 33.2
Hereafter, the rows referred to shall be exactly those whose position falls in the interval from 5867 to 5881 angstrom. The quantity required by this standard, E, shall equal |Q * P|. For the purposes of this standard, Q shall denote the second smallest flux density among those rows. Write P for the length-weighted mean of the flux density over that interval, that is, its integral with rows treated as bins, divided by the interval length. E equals 1067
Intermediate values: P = 33.0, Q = 32.3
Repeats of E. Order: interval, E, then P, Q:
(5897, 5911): 878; 30.8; 28.5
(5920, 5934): 1073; 32.9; 32.6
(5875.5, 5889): 918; 31.2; 29.4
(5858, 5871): 1079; 33.0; 32.7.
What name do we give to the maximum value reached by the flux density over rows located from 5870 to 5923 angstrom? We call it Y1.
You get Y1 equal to 33.6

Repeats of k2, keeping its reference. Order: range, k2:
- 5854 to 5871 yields 0.00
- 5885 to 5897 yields -0.08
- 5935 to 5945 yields 0.00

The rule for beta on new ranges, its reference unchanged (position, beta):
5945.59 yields 0.008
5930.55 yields 0.001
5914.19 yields -0.007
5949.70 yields 0.003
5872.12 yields 0.009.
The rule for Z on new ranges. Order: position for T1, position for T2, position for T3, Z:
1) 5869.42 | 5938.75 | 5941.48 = 32.5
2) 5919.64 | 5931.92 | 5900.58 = 29.6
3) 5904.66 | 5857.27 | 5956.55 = 32.6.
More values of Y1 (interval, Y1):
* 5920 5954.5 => 33.2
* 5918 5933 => 33.2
